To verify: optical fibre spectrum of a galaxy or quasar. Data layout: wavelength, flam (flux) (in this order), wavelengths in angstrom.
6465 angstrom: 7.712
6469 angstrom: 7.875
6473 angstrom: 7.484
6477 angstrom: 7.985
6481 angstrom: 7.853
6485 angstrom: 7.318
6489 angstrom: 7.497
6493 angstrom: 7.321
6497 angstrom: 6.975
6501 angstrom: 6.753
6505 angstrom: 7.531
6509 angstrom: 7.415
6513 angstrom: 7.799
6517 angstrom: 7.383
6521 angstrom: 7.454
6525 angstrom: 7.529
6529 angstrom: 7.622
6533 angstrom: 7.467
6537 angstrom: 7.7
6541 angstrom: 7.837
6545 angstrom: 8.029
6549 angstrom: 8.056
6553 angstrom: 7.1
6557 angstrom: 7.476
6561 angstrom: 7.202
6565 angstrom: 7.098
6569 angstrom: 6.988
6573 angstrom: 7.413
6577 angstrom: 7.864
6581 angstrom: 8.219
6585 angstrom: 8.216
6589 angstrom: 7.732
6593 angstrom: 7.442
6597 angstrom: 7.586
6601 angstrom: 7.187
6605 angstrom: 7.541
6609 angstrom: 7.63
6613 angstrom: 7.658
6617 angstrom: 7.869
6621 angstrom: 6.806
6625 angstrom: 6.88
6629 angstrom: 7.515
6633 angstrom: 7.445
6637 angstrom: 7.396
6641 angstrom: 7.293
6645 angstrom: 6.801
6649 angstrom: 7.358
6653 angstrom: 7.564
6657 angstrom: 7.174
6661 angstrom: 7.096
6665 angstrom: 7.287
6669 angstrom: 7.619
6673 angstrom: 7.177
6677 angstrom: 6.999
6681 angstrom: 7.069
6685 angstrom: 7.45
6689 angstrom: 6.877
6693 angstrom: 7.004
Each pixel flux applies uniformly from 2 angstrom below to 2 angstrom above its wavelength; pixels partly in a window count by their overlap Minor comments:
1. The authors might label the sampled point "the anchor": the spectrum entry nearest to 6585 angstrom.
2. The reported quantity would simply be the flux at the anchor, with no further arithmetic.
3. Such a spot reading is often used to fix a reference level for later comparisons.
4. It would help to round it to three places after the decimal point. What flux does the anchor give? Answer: 8.216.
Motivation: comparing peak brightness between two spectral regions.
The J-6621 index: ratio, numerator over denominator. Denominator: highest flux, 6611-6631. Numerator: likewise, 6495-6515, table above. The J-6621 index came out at 0.99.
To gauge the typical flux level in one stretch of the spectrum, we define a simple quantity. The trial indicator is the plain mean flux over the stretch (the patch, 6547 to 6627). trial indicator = 7.50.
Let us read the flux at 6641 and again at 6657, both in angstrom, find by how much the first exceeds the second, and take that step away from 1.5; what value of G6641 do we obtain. 1.38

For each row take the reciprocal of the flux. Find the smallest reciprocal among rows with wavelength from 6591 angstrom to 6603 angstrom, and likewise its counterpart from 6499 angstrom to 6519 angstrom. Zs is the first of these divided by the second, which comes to 1.03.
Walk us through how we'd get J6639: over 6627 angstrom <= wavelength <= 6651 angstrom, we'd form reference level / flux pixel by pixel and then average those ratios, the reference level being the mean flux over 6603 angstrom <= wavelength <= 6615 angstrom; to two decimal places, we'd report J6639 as 1.04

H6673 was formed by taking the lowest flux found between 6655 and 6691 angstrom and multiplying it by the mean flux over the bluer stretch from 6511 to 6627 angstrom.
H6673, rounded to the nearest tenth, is 51.9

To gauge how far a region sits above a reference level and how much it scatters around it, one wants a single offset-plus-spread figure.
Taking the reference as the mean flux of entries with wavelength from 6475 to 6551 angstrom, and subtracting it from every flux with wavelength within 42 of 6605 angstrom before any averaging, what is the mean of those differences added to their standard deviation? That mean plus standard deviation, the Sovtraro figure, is 0.3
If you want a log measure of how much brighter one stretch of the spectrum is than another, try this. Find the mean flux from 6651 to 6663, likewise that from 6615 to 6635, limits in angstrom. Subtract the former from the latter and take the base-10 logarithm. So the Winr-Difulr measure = -1.6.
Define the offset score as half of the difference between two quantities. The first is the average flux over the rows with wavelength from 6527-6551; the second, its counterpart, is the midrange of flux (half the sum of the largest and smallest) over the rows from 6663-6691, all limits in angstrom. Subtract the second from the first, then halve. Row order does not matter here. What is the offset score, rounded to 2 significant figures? 0.27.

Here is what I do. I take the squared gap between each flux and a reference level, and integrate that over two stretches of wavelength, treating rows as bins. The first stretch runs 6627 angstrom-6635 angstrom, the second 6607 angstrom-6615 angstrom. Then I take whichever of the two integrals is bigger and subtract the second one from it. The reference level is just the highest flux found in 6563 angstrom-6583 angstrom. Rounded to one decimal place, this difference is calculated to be 1.7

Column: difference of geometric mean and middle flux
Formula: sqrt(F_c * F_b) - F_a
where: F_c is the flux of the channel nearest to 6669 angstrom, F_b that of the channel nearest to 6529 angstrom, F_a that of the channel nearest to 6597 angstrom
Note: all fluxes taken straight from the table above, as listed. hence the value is 0.0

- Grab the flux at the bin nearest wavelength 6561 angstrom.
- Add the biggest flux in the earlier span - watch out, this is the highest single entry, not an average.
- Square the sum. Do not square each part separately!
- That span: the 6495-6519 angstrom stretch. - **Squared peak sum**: 225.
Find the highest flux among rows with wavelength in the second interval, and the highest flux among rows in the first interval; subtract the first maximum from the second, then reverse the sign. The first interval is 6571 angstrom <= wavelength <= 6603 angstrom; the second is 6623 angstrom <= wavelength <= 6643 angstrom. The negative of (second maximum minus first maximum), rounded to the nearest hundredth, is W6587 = 0.70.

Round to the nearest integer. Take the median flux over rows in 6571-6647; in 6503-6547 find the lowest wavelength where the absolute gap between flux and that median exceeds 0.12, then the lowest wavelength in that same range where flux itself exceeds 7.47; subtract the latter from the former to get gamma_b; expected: 8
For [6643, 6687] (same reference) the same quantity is -8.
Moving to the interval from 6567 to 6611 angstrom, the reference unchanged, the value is -8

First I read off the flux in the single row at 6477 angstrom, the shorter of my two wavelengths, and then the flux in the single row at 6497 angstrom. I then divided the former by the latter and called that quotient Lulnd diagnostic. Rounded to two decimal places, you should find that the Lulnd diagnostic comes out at 1.14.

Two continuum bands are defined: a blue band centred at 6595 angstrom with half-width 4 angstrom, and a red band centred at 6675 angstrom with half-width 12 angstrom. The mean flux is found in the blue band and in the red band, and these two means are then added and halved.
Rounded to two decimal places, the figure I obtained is 7.39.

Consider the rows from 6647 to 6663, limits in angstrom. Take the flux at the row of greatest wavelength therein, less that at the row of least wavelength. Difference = -0.26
